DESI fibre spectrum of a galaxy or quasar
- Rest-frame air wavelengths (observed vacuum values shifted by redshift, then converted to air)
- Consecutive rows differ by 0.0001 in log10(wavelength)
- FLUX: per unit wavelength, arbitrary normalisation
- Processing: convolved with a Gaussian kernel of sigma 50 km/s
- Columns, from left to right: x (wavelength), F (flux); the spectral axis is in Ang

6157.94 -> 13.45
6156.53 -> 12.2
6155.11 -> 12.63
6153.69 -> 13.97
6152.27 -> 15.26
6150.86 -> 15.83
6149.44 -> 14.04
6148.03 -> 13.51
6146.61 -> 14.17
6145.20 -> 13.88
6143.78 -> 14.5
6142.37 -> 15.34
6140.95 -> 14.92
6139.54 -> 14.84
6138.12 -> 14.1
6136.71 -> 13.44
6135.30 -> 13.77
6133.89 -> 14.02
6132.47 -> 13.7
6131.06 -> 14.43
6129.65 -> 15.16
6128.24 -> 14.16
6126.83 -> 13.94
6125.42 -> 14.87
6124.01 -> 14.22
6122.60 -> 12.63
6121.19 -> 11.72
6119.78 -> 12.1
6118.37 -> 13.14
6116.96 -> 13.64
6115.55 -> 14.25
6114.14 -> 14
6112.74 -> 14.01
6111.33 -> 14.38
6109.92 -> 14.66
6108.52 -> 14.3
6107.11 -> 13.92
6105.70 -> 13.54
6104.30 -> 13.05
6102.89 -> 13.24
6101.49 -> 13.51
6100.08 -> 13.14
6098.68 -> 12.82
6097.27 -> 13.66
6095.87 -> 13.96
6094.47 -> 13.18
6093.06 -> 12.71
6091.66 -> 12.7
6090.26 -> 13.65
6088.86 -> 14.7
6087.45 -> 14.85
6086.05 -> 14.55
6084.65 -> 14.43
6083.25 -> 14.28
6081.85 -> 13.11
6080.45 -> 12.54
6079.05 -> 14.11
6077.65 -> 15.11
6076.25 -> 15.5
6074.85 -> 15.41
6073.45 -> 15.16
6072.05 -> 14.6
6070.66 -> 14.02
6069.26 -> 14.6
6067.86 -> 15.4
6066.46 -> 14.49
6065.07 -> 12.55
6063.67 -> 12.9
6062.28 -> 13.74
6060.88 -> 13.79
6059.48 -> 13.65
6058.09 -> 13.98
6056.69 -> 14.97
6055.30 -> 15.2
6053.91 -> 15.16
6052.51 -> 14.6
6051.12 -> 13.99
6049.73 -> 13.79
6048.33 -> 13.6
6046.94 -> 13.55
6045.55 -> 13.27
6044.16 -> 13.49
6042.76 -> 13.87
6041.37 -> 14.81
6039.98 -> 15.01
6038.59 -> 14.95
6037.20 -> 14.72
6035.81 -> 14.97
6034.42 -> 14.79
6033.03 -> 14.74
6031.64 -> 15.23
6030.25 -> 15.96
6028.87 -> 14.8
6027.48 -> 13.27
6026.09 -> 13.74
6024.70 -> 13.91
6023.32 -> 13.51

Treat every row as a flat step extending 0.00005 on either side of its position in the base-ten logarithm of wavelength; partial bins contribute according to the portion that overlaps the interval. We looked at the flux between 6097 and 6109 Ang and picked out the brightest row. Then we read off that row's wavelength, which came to 6108.52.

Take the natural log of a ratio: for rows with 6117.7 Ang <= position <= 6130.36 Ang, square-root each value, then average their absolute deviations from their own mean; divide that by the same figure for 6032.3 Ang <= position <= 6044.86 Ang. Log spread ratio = 1.0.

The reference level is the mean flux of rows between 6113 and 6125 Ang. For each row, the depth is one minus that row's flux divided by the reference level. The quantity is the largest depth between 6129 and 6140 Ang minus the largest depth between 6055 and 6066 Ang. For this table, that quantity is -0.07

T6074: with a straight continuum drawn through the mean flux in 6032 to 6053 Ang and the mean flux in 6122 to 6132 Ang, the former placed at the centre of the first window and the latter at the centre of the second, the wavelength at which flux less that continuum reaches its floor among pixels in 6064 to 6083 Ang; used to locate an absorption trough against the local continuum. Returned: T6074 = 6065.07 Ang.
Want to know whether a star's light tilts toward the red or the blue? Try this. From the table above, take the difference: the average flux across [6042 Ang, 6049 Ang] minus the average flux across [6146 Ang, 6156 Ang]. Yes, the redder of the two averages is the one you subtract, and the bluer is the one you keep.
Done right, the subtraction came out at -0.6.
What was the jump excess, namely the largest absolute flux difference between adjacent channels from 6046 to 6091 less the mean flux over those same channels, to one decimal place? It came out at -12.3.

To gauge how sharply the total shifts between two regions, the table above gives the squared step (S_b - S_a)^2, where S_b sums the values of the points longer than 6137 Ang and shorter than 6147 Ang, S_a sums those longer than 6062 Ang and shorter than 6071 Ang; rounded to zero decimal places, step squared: 16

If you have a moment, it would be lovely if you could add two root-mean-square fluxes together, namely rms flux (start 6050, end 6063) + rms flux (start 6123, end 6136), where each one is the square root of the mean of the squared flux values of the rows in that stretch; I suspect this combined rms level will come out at 28.6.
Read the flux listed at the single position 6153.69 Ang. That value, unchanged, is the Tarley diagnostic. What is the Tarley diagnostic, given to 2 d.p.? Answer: 13.97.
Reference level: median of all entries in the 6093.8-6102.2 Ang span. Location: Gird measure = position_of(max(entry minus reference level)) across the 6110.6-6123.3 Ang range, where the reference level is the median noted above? 6111.33 Ang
